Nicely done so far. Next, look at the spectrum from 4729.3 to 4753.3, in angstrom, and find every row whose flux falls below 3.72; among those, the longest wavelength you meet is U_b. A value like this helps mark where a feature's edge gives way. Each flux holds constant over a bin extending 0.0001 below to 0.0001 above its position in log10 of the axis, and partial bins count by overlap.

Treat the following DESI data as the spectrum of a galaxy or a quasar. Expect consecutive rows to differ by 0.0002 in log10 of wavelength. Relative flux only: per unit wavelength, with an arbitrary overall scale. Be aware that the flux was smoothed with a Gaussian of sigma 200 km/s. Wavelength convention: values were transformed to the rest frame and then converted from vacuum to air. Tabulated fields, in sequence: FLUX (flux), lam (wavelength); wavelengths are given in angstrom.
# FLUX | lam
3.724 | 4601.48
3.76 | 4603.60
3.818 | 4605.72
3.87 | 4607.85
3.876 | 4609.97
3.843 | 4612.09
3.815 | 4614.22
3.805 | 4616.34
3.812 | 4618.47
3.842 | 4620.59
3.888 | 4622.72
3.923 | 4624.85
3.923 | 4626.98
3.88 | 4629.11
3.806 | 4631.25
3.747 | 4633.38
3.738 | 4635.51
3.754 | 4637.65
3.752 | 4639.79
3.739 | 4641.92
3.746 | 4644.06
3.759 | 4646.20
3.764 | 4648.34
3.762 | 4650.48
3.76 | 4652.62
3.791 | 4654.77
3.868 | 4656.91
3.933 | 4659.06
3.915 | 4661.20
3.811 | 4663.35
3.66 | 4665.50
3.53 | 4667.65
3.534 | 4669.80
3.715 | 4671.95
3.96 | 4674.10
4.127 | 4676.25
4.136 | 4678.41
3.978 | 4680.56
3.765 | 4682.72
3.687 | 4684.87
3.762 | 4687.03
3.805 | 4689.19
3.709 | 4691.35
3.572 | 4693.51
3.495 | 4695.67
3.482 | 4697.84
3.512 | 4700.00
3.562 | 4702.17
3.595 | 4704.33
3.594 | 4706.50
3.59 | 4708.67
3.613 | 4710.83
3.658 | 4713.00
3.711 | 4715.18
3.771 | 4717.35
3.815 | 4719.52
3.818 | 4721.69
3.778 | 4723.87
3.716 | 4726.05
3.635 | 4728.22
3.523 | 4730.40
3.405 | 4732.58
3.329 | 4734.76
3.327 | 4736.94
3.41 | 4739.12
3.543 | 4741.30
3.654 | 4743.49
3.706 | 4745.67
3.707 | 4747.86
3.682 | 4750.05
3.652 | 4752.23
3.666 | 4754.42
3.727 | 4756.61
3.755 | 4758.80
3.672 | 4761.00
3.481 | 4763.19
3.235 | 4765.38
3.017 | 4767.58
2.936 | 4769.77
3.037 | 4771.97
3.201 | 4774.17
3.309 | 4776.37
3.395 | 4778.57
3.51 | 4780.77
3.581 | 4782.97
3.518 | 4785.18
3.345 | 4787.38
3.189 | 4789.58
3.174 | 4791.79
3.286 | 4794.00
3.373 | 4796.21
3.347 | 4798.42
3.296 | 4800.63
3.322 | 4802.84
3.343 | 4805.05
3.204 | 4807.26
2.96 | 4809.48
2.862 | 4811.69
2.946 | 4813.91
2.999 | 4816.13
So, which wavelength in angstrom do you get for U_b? 4752.23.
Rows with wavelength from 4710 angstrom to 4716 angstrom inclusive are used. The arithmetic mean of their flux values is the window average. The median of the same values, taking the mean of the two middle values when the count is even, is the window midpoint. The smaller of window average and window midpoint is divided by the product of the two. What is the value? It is 0.27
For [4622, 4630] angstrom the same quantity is 0.26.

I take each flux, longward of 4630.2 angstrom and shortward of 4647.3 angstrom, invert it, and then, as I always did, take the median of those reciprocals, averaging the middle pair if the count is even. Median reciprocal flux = 0.267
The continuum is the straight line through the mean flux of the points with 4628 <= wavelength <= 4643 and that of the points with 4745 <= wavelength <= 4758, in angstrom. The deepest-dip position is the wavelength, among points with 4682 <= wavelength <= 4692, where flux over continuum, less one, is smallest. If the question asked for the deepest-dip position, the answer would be 4684.87 angstrom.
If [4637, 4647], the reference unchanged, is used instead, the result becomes 4641.92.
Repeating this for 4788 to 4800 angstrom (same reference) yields 4791.79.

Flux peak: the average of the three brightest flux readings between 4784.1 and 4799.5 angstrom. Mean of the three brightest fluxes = 3.41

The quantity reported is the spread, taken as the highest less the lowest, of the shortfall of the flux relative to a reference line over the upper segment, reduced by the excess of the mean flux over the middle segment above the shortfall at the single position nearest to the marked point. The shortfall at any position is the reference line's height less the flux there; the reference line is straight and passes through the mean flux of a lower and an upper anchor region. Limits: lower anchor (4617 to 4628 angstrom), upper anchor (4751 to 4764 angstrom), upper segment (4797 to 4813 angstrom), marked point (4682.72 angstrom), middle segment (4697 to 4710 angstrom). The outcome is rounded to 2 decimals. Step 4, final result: -3.07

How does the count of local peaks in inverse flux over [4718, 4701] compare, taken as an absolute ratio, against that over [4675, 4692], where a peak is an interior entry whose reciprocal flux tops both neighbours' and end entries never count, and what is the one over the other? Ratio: 1.0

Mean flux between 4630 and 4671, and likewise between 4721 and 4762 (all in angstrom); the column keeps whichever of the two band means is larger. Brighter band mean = 3.756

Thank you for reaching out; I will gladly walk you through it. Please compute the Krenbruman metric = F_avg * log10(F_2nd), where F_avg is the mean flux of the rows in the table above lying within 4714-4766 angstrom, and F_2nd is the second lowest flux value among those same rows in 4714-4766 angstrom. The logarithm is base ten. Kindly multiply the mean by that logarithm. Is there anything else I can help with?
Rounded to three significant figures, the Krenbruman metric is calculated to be 1.89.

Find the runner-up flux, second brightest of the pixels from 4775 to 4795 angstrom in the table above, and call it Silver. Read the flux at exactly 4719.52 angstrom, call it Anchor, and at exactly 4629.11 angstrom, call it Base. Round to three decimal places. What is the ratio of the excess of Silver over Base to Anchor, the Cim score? -0.095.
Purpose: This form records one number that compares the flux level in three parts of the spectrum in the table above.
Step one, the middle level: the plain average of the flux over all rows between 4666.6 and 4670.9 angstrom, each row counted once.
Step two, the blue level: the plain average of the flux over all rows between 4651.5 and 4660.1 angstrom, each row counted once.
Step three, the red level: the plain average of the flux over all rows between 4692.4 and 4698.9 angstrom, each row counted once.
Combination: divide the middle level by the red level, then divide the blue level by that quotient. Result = 3.8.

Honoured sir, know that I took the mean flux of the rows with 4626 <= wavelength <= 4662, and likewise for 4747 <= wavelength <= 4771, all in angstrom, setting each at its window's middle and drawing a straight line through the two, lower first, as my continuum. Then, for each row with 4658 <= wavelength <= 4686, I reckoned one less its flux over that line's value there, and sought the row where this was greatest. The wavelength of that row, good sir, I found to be 4667.65 angstrom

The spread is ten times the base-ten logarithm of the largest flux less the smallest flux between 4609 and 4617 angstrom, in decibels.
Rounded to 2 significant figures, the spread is -11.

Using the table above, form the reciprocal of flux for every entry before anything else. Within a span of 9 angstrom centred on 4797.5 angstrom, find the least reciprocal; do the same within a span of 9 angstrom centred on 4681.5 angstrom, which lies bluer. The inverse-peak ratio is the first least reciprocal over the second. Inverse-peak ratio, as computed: 1.23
